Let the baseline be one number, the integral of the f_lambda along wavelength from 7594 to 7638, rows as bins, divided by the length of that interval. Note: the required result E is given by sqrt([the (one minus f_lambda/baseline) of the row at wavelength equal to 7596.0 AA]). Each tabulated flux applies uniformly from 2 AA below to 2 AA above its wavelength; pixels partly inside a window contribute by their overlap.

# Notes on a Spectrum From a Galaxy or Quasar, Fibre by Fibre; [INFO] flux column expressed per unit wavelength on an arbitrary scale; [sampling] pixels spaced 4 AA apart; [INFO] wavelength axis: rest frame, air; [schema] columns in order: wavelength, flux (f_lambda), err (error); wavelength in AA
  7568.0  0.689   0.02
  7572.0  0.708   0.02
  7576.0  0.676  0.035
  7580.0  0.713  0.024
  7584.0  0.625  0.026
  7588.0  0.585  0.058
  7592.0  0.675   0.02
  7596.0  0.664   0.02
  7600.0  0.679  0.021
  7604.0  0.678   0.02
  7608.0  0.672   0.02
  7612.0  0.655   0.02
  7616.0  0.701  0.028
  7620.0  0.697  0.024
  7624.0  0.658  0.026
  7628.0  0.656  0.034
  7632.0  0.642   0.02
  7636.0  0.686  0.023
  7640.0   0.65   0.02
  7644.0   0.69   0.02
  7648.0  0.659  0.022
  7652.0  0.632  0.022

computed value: 0.11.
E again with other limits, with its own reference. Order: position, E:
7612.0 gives 0.16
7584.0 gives 0.26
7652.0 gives 0.24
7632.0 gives 0.21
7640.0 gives 0.18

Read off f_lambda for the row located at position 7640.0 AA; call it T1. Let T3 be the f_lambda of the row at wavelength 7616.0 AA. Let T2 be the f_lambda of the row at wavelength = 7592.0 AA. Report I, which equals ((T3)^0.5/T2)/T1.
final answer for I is 1.91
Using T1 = 0.65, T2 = 0.675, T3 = 0.701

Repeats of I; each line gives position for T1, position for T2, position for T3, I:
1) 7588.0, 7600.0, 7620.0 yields 2.10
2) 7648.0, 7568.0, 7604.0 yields 1.81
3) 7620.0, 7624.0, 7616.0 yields 1.83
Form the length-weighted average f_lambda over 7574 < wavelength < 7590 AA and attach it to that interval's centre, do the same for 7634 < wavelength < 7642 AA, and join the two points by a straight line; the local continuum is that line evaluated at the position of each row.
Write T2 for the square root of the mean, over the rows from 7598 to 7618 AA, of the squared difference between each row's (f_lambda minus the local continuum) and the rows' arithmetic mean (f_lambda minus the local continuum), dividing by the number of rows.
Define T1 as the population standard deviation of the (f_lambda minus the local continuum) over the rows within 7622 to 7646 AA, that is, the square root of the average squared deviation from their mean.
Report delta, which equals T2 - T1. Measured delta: -0.002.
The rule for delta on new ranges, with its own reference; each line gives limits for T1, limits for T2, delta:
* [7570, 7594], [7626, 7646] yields -0.028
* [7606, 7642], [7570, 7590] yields 0.029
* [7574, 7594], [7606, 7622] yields -0.028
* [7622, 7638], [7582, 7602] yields 0.019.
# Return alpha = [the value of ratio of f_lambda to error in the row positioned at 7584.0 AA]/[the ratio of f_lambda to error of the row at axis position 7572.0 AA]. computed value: 0.68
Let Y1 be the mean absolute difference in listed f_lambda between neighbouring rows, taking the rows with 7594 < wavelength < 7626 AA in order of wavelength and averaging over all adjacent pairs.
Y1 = 0.018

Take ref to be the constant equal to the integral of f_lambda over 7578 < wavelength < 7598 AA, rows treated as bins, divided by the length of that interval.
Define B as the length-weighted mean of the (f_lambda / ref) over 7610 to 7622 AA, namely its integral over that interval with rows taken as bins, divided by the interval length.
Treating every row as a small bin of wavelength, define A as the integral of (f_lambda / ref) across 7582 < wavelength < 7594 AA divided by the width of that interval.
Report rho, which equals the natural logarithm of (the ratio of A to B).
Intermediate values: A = 0.96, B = 1.05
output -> -0.09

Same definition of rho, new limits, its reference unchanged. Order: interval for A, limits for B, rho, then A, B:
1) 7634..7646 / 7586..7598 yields 0.05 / 1.04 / 0.98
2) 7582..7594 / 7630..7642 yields -0.05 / 0.96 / 1.01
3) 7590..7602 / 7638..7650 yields 0.01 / 1.03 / 1.02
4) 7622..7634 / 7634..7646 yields -0.04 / 1.00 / 1.04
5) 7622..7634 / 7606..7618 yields -0.04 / 1.00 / 1.04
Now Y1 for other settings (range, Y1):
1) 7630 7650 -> 0.038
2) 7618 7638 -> 0.025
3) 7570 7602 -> 0.045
